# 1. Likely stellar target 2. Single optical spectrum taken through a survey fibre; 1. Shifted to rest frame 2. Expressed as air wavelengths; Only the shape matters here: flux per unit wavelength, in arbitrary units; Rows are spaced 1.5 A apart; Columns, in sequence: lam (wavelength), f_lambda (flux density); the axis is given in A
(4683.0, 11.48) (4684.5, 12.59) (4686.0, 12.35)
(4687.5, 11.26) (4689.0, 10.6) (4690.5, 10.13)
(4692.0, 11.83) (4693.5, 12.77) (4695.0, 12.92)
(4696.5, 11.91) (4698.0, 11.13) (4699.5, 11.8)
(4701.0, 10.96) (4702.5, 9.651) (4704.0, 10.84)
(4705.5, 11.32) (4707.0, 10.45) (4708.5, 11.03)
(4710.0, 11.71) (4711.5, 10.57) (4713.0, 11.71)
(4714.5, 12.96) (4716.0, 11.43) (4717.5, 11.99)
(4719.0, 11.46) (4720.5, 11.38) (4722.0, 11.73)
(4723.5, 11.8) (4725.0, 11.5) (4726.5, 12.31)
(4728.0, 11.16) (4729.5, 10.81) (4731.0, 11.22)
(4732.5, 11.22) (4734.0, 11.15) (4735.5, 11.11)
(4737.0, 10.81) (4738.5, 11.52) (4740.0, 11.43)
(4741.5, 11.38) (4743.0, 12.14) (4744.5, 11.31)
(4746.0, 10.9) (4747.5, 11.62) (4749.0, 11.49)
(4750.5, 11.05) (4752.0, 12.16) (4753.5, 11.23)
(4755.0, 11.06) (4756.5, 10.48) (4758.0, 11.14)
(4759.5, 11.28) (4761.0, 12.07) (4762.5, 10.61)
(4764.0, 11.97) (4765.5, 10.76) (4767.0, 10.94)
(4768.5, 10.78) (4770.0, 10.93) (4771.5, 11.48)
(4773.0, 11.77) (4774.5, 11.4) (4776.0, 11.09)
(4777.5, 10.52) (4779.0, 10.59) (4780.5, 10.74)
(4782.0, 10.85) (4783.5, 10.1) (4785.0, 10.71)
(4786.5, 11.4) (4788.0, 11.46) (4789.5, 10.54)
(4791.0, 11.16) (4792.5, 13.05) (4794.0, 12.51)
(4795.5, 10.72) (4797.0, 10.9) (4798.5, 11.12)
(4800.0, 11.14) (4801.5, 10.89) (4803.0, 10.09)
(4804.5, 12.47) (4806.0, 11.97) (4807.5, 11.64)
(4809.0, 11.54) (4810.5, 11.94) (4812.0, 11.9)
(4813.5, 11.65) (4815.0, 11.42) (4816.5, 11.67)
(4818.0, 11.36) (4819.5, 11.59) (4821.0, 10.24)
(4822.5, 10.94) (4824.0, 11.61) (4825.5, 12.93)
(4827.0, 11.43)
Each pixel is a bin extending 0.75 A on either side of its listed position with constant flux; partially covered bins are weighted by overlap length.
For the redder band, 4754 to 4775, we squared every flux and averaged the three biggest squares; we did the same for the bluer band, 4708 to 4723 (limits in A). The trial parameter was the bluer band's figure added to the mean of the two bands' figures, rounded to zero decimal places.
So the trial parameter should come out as 296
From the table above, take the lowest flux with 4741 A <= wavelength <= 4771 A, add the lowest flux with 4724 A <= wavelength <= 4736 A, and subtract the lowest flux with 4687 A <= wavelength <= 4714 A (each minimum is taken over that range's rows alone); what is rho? 11.6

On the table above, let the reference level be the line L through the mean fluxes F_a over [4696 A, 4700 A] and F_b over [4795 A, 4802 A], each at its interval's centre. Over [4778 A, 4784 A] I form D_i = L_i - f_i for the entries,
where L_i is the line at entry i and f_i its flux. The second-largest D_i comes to 0.49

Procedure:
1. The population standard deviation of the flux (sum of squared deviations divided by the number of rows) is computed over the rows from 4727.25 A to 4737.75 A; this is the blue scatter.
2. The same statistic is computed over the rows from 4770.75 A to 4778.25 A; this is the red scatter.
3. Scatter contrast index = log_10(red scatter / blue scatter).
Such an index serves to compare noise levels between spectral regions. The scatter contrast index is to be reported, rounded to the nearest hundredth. 0.40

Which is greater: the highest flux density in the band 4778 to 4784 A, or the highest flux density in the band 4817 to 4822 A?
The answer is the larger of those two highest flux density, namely 11.59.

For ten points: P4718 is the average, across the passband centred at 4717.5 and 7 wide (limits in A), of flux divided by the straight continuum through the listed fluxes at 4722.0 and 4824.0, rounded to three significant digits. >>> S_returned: 1.01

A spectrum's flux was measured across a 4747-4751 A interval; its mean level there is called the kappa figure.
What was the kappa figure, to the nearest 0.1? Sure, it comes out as 11.4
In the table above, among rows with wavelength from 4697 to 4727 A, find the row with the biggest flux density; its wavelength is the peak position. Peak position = 4714.5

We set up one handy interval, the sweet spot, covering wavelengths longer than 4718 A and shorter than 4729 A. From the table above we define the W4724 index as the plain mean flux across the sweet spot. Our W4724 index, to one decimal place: 11.6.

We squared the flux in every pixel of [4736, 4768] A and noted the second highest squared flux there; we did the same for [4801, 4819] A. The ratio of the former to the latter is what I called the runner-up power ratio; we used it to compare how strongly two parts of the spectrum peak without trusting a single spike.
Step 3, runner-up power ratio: 1.03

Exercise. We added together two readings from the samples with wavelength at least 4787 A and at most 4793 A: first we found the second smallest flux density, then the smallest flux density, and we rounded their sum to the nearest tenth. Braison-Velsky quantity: 21.7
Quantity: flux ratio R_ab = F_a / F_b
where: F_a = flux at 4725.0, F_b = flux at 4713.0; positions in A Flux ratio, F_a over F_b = 0.98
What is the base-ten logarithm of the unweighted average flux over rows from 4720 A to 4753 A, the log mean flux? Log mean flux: 1.058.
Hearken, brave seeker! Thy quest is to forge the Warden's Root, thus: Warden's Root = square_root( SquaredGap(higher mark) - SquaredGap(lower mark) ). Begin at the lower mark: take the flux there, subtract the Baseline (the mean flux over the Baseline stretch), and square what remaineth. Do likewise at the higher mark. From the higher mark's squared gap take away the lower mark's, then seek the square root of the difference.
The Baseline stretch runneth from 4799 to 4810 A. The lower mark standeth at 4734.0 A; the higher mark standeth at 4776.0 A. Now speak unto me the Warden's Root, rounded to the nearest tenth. 0.2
